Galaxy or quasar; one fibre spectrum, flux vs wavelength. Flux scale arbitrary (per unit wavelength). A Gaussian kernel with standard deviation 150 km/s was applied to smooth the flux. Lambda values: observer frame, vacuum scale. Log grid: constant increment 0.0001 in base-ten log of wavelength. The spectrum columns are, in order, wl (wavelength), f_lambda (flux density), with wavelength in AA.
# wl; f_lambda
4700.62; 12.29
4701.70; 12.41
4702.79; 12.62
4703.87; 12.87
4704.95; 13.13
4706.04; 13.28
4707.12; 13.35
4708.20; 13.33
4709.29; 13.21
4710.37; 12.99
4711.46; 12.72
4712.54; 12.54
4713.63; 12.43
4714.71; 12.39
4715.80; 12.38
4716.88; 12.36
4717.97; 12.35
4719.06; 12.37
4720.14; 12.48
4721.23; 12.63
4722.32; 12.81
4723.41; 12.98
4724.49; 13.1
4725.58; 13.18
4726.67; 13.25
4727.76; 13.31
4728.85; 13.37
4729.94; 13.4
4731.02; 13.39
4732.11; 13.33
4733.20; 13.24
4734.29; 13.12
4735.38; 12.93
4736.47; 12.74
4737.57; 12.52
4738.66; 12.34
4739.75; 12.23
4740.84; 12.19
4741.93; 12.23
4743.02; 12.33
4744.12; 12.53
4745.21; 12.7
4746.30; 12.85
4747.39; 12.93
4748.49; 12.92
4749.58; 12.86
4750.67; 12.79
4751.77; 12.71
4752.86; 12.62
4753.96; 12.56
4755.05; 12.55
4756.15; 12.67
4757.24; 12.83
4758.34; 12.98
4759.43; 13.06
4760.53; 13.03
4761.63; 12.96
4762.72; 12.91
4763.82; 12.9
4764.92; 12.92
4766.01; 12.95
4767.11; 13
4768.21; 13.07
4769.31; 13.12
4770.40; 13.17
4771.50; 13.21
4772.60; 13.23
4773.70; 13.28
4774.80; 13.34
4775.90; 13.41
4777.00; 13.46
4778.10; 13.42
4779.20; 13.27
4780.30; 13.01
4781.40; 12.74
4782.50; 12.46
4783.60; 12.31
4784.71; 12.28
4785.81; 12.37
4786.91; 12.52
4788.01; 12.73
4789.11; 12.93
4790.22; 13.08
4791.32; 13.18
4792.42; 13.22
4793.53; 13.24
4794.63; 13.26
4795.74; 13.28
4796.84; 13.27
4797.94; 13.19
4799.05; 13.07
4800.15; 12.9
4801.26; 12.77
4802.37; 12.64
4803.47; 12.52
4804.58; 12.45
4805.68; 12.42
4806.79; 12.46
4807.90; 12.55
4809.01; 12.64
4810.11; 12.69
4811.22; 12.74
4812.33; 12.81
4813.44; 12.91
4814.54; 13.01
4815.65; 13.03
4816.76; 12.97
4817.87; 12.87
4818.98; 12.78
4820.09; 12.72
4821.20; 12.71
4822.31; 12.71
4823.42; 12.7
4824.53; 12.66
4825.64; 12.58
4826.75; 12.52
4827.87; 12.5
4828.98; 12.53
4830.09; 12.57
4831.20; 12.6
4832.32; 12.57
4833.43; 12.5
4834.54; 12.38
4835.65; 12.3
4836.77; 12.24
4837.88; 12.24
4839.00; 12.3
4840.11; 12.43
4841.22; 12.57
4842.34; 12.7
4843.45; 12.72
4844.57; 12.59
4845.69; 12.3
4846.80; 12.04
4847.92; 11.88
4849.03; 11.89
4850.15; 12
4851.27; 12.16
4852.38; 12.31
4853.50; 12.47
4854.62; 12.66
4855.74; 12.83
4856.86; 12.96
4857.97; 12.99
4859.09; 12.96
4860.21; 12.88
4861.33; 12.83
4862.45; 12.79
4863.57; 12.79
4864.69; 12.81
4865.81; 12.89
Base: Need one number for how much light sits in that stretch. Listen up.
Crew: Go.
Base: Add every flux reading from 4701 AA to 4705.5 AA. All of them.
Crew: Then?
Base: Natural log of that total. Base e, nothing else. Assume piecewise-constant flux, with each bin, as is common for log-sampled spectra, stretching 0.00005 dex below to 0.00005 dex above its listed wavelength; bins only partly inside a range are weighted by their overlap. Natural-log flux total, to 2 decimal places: 3.93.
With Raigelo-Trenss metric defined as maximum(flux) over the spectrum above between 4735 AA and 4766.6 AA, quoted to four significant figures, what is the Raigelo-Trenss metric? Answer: 13.06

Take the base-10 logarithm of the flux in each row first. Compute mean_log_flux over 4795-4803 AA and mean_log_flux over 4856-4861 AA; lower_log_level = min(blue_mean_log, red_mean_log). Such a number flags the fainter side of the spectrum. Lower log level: 1.11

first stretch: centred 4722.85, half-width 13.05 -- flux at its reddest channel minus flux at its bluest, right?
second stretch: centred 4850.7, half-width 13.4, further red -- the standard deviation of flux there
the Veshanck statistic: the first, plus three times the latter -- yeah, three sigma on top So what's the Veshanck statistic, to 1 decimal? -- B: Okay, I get 1.0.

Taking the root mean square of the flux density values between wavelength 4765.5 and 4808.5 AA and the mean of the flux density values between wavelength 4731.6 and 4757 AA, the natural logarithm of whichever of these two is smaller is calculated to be 2.54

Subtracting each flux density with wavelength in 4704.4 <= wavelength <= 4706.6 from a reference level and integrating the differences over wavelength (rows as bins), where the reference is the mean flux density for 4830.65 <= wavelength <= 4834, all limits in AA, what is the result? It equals -1.4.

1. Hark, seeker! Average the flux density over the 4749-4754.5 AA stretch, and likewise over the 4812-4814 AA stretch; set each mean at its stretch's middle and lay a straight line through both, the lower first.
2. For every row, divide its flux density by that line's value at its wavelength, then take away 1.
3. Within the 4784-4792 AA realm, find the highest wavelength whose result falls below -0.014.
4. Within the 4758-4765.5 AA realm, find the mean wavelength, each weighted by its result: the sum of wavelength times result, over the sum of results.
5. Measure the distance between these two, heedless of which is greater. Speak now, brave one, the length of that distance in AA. 25.8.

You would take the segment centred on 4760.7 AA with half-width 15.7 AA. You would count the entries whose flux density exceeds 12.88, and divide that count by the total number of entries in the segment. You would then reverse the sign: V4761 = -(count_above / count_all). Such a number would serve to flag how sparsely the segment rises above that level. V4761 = -0.66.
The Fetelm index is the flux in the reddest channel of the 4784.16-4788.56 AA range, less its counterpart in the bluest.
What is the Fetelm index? 0.45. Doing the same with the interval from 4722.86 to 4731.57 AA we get 0.41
